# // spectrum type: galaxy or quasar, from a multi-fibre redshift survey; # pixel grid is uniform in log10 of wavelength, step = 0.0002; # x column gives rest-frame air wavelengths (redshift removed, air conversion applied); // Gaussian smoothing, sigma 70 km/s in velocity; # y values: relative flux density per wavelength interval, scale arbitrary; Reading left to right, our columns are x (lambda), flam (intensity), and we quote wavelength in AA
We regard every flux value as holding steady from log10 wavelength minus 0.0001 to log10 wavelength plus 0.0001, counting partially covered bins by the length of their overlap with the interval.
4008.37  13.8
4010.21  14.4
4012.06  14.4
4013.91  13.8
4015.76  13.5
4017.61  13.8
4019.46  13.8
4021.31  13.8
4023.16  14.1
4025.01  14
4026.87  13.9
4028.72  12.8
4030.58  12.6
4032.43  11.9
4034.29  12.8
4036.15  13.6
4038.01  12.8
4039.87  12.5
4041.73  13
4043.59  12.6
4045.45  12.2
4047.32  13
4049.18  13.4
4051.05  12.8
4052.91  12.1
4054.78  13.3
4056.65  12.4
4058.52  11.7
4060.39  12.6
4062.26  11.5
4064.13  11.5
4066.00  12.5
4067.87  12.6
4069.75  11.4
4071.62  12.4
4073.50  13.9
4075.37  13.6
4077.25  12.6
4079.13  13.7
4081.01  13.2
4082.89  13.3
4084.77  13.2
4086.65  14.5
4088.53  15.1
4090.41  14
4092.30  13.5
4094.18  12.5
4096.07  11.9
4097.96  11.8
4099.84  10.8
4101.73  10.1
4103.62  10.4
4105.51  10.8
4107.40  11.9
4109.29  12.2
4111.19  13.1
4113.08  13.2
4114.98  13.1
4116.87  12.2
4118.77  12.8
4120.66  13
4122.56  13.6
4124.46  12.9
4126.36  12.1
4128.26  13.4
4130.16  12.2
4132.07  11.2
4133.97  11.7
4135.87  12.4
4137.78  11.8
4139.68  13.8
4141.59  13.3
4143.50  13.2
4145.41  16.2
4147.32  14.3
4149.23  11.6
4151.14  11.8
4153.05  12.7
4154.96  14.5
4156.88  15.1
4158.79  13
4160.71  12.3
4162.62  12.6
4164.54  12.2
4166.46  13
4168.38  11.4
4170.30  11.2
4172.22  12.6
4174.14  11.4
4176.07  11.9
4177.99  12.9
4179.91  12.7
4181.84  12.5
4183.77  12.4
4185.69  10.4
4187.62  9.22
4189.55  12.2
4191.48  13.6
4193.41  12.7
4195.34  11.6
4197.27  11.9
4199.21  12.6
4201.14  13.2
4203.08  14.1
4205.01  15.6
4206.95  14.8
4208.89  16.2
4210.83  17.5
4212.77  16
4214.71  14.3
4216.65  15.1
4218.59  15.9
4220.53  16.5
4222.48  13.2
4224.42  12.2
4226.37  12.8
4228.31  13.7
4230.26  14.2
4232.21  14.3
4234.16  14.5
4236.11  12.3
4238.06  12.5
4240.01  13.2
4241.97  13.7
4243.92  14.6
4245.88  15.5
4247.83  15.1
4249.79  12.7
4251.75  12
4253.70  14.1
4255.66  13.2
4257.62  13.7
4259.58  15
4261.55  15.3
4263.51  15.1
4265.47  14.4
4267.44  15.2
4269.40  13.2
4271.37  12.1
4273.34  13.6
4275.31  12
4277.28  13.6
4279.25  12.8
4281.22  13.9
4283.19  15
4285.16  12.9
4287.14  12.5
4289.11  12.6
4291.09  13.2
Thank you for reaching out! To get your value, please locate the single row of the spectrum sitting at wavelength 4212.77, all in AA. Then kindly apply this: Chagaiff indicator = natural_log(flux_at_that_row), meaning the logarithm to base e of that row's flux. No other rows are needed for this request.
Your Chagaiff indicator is 2.77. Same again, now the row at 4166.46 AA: 2.56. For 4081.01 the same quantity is 2.58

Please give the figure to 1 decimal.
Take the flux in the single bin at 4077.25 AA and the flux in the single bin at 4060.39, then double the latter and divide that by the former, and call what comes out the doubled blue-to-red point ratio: 2.0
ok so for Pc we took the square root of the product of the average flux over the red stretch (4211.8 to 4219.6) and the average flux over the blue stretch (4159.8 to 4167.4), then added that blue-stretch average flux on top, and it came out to 26.4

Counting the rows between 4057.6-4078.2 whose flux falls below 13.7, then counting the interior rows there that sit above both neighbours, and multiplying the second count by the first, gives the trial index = 30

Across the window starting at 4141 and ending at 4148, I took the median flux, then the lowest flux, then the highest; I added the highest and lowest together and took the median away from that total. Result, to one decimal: 15.6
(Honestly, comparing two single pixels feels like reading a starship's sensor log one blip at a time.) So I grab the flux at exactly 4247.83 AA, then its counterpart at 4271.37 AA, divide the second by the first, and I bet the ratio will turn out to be 0.80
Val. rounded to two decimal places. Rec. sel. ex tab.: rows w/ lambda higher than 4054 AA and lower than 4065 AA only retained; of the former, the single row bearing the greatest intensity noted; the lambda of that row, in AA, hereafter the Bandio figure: 4054.78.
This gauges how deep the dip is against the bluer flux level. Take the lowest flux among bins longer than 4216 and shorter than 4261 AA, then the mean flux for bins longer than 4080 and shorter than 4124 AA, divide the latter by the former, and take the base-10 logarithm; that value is 0.02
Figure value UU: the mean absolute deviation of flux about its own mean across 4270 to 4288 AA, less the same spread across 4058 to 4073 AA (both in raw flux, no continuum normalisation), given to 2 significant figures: 0.27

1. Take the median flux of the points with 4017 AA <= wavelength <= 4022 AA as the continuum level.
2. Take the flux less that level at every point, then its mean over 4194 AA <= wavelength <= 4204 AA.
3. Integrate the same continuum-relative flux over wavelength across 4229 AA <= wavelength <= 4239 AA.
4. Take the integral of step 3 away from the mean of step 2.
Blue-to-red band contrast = 1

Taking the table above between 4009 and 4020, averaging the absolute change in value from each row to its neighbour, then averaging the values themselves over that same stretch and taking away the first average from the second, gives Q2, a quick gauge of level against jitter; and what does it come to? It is 13.7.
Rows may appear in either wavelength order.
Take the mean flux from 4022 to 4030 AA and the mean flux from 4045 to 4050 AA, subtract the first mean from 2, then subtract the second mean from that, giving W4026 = -24.57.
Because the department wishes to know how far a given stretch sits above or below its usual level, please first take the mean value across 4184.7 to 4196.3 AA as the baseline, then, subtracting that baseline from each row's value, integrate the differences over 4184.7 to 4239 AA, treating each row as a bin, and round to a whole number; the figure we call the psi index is 112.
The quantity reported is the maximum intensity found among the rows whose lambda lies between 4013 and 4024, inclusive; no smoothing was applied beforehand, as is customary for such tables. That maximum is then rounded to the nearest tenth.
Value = 14.1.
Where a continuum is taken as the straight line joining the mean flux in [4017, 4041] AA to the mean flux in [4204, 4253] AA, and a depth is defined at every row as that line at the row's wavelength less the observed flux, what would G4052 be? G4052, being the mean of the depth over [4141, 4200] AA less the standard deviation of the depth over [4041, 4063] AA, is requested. 0.9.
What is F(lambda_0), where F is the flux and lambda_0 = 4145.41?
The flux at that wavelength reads 16.2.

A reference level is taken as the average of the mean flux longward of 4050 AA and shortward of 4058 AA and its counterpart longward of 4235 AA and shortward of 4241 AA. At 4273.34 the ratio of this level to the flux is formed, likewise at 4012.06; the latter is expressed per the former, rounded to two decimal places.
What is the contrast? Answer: 0.94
